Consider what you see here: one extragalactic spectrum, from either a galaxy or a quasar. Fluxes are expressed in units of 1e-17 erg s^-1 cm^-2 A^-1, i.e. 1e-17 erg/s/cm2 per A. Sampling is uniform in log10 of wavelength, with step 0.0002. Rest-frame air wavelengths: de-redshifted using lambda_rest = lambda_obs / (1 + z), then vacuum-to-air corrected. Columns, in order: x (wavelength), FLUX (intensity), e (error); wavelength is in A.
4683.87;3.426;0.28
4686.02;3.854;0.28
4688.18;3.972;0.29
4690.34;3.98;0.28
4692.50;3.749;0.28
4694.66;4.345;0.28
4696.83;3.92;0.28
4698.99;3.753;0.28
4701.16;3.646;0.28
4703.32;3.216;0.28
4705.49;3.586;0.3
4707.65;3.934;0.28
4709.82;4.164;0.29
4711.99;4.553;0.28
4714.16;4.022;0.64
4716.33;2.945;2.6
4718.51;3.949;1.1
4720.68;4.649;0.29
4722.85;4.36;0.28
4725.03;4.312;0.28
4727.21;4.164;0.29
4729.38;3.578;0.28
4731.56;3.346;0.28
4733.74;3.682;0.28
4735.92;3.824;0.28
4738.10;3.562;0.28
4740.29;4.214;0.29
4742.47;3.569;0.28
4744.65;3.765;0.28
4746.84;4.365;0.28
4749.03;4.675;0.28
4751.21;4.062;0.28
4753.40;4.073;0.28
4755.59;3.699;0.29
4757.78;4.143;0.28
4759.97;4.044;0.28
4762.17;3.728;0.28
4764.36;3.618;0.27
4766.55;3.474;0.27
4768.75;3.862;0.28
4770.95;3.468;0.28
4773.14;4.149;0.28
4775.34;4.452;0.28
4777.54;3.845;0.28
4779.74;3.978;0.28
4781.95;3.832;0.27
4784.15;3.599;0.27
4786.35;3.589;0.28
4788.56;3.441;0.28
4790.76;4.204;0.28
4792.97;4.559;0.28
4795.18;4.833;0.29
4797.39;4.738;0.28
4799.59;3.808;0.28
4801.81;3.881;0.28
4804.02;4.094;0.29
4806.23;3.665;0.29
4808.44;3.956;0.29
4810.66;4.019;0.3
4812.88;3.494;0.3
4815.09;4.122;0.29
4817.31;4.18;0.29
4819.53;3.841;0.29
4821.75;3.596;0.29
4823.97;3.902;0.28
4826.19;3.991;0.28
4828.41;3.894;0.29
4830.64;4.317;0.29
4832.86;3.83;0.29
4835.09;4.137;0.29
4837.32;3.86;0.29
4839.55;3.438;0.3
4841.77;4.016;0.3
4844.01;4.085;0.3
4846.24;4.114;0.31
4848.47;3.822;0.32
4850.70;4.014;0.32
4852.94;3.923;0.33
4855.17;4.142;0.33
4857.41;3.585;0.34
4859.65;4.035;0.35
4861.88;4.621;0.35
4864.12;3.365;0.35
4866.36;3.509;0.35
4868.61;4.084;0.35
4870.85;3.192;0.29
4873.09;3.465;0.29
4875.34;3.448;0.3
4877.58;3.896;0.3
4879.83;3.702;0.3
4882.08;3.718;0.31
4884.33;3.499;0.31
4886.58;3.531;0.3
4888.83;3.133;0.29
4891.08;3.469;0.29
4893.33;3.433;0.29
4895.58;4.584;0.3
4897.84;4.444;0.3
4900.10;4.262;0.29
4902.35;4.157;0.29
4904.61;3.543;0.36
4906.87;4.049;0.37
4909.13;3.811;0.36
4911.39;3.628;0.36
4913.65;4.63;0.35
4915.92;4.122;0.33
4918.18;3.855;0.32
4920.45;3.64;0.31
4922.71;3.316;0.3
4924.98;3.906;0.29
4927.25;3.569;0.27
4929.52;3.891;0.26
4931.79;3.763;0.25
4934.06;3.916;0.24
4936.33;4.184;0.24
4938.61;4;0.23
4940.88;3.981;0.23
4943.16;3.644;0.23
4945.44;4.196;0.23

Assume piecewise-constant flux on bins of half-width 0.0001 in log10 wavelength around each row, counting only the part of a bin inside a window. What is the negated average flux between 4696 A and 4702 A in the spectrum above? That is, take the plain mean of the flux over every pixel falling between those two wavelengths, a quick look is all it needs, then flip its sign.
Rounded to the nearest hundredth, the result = -3.77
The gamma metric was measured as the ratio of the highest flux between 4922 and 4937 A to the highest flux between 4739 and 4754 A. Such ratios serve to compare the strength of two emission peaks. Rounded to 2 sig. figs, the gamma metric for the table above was 0.89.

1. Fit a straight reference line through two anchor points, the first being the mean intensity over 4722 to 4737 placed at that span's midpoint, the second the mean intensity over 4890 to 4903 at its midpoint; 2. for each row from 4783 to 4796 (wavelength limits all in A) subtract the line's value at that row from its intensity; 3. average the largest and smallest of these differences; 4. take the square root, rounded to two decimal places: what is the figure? 0.43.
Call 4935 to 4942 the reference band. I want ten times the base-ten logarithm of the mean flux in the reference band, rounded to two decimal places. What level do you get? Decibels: 6.08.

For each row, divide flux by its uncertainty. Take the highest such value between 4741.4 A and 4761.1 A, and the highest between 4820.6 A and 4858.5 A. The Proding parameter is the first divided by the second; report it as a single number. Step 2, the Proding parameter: 1.12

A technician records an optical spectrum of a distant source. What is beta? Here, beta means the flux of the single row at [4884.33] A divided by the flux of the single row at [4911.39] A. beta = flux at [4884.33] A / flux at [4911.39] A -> 0.96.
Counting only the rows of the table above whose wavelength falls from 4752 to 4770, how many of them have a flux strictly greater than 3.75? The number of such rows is 4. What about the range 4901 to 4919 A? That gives 6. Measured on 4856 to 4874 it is 3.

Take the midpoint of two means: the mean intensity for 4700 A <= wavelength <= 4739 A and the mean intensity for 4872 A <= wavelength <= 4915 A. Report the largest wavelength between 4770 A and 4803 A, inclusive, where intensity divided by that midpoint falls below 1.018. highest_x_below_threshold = 4801.81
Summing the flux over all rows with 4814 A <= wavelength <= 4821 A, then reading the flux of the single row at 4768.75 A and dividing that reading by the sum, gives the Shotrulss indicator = 0.318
